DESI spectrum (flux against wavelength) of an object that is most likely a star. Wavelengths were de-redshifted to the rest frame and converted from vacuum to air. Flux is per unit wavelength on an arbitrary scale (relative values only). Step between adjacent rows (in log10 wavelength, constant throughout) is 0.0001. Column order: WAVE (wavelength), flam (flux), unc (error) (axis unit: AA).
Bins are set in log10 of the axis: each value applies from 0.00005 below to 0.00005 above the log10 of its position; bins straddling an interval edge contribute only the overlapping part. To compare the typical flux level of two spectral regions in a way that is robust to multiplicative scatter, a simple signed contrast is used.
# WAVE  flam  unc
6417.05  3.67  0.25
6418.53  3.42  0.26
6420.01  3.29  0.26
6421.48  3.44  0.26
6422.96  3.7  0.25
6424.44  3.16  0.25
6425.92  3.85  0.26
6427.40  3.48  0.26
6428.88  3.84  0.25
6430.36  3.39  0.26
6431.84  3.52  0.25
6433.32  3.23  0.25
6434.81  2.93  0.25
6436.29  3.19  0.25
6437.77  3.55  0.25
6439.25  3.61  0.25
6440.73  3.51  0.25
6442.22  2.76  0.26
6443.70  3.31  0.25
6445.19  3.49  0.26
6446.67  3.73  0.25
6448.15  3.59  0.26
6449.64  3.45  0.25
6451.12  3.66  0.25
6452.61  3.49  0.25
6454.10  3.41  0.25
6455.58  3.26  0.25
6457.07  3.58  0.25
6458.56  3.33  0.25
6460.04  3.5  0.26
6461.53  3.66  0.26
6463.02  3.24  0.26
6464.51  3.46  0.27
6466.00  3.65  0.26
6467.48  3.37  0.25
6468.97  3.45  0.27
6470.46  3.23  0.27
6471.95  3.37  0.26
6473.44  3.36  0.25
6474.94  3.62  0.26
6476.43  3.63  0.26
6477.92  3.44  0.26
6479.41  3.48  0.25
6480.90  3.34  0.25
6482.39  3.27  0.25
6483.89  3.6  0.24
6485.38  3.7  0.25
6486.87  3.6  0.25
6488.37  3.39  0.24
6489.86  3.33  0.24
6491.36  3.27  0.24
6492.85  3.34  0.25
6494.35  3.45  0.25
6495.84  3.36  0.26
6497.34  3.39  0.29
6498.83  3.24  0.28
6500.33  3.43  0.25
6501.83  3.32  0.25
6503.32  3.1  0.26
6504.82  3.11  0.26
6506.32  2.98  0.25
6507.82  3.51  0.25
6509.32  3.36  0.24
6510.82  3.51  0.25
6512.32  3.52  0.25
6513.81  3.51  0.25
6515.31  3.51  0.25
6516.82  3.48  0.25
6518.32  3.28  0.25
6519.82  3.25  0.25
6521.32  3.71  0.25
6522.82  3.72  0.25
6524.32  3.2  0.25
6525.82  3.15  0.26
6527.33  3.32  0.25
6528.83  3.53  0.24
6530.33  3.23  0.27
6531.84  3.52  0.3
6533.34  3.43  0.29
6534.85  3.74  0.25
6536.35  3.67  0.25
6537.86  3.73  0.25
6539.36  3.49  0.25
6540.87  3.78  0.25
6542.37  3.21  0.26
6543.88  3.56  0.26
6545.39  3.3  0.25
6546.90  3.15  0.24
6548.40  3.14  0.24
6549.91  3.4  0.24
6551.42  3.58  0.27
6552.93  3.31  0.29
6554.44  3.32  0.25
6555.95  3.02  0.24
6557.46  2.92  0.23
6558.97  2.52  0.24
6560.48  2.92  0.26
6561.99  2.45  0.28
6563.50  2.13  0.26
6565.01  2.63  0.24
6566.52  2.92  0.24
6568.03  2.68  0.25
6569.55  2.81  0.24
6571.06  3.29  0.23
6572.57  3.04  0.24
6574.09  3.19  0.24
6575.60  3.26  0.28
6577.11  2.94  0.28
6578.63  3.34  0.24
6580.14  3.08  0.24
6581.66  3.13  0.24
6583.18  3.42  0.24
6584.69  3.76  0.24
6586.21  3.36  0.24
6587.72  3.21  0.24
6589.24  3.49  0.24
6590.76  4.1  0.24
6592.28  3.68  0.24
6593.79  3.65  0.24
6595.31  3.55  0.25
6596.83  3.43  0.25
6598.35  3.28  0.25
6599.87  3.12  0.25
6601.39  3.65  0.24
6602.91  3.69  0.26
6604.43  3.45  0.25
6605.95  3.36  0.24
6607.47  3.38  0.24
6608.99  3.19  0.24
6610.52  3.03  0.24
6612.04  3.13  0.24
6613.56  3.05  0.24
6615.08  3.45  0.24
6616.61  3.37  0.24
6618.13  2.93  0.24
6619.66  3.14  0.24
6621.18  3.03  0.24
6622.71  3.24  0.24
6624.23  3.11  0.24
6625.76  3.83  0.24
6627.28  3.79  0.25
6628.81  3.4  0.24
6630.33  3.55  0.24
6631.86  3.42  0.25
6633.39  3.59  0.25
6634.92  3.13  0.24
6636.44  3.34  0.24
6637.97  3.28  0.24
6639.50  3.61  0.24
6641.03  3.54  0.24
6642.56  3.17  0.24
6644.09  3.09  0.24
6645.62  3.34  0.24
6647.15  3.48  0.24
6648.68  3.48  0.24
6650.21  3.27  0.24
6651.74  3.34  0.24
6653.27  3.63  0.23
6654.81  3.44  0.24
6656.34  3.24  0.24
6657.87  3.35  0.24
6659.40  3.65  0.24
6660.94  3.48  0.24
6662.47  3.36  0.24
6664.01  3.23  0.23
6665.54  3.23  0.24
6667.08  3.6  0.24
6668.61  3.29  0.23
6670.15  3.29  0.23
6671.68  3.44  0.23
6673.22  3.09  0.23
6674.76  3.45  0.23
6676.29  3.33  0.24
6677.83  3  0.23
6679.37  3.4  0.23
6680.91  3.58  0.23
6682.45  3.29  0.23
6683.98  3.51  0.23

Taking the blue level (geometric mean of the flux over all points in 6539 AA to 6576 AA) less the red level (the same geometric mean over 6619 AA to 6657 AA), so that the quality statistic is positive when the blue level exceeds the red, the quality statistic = -0.32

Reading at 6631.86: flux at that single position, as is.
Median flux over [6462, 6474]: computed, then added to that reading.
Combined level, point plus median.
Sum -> 6.79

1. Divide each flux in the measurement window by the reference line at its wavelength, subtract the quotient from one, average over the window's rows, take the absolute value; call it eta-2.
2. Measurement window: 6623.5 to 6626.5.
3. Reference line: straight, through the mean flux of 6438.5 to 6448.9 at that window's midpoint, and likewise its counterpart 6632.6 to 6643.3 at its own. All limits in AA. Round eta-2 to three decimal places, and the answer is 0.026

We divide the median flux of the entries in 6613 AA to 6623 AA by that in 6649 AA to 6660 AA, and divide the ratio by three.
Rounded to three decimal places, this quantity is 0.312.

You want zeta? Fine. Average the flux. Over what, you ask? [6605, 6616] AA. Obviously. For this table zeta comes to 3.23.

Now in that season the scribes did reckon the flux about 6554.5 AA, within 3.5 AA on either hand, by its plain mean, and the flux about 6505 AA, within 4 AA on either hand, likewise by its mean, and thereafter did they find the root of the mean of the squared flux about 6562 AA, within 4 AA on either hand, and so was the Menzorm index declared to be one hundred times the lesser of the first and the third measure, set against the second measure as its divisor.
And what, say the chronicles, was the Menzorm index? 79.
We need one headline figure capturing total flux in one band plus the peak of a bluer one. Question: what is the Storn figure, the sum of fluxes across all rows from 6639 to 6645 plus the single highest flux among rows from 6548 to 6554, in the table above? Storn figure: 17.0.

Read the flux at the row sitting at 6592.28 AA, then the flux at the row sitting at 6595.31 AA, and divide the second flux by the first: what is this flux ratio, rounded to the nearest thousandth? 0.965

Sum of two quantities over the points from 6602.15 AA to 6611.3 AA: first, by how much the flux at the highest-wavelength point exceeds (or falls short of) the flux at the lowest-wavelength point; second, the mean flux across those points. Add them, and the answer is 2.69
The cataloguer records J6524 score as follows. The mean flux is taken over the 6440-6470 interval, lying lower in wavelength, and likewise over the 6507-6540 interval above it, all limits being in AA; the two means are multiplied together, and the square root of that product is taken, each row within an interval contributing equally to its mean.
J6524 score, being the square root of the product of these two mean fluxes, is 3.46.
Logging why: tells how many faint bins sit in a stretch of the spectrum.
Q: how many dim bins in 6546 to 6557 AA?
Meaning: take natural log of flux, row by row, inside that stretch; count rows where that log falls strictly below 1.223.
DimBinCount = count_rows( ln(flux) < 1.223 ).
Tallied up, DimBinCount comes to 5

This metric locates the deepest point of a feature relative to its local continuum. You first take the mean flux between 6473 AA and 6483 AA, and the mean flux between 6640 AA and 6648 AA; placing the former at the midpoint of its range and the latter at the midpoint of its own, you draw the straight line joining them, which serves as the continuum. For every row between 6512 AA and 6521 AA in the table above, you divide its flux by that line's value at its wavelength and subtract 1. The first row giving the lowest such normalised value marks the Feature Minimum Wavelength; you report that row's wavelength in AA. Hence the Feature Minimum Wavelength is 6519.82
